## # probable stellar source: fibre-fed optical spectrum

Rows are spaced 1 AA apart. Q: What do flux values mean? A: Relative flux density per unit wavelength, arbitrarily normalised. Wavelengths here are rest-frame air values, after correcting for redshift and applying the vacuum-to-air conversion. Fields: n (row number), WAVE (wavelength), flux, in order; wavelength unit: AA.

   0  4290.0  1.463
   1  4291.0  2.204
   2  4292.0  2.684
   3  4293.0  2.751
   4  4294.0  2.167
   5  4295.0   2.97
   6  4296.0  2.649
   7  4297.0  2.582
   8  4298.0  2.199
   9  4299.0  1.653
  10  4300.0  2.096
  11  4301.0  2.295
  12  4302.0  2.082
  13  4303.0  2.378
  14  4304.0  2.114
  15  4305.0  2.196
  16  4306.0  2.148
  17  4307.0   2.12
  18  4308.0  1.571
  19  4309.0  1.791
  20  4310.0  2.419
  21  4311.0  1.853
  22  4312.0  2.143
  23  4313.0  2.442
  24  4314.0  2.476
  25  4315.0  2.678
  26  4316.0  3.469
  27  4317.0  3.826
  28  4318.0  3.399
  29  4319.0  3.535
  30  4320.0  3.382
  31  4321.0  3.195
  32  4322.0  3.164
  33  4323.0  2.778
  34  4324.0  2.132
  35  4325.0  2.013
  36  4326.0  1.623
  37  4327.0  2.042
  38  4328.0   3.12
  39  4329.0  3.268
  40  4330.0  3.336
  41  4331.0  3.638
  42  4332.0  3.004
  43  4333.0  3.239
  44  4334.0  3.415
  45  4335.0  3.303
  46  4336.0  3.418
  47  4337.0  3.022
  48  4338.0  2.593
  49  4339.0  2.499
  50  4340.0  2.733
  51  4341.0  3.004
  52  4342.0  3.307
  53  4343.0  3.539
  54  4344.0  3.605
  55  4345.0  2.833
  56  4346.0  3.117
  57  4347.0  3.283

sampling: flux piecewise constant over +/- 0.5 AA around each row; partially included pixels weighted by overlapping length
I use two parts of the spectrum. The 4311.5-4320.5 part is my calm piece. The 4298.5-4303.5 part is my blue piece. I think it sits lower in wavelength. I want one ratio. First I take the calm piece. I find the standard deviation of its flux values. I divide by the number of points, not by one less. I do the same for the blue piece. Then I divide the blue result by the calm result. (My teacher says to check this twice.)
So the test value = 0.44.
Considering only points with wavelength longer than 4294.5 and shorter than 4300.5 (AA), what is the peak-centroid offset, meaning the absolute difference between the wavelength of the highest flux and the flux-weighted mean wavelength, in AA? 2.2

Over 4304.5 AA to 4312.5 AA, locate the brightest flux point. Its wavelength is 4310.0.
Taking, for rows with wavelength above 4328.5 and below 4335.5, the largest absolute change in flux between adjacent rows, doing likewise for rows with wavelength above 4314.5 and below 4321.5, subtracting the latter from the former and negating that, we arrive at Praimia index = 0.16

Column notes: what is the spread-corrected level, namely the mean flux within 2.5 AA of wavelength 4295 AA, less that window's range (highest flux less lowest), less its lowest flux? -0.35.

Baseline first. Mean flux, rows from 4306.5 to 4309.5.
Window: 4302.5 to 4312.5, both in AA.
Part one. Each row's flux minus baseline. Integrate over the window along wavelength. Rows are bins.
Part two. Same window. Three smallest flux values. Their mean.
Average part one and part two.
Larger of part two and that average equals 2.1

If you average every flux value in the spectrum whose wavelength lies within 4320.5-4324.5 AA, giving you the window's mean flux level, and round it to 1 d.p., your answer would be 2.8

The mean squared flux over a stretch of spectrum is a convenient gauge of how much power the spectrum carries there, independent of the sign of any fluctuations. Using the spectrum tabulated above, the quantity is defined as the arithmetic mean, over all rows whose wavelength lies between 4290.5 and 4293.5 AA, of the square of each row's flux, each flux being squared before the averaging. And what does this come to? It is 7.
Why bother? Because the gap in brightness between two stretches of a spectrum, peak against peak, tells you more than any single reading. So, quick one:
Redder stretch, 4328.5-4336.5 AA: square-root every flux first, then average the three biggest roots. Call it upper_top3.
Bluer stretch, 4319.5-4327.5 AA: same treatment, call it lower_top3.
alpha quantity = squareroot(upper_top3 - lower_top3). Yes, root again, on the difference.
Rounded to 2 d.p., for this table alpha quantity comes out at 0.26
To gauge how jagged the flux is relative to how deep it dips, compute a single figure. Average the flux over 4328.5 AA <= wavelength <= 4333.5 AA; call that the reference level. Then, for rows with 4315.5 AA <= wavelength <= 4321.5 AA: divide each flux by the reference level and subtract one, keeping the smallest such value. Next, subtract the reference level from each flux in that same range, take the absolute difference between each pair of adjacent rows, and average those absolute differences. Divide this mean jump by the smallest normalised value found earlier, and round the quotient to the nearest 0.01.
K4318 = -8.15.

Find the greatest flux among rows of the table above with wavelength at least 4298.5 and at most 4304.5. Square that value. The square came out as 5.7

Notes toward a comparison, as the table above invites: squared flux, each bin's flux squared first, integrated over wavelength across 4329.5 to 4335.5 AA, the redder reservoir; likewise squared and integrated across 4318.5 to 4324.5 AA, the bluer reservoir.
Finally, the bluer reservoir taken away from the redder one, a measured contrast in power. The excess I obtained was 10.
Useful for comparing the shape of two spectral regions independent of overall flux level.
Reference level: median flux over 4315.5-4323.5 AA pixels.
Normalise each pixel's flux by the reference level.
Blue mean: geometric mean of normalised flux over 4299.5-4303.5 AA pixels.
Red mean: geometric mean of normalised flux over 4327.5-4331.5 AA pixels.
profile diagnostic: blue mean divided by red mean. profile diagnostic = 0.66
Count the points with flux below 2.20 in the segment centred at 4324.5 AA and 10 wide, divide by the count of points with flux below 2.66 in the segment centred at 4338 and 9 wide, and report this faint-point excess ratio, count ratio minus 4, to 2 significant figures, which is -2.0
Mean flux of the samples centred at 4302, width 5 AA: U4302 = 2.19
